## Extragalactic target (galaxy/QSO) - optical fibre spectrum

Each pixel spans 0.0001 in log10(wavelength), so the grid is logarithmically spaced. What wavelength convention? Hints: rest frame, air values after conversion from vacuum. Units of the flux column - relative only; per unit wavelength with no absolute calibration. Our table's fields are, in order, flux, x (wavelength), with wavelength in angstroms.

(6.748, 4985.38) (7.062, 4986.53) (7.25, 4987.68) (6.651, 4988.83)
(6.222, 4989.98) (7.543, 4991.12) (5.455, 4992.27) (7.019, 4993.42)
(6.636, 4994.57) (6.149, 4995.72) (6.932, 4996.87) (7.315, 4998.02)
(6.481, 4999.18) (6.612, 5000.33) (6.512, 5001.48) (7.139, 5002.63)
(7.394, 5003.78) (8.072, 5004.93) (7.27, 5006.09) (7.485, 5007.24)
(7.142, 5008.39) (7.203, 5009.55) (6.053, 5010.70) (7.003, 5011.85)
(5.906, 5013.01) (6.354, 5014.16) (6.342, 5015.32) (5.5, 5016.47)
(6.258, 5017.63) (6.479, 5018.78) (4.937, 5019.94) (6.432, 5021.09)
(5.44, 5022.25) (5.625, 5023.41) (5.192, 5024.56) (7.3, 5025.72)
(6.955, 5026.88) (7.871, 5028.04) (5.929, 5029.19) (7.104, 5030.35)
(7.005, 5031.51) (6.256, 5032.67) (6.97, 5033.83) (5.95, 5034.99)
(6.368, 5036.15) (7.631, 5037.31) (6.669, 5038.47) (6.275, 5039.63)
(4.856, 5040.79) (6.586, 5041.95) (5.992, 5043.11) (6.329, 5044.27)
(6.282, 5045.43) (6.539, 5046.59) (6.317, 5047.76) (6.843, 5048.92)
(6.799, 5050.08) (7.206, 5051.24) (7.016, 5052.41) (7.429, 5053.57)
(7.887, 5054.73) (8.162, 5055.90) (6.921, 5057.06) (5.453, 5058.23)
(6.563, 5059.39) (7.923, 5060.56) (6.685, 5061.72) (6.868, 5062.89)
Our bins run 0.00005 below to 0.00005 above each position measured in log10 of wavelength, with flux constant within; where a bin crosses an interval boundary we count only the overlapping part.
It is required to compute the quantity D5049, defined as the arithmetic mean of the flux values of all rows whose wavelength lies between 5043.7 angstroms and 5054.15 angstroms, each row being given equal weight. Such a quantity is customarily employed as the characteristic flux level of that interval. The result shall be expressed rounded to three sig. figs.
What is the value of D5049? 6.75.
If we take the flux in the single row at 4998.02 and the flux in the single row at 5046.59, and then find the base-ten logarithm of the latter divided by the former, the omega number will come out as -0.05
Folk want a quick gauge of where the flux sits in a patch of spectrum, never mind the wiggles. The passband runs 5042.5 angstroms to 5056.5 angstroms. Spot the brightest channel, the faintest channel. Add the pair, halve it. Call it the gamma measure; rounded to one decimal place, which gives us 7.1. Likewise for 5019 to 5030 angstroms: 6.4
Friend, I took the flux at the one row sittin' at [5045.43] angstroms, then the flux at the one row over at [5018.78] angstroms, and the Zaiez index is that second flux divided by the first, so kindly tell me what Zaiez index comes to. 1.03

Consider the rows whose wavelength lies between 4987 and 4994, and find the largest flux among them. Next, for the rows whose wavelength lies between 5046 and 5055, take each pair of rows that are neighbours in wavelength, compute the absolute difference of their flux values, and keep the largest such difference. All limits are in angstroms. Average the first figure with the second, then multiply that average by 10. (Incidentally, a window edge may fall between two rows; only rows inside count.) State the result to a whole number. 40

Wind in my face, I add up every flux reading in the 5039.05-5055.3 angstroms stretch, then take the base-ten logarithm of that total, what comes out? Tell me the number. 1.97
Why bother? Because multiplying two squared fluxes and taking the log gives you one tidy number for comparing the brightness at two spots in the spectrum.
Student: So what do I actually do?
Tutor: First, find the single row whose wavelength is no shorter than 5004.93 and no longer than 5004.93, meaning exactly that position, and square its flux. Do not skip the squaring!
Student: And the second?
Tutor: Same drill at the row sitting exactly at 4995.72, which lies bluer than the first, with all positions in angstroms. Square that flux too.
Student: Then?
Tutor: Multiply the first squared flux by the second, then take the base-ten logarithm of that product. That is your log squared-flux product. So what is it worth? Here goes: 3.39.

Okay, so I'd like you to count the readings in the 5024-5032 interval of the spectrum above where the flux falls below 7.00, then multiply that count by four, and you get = 12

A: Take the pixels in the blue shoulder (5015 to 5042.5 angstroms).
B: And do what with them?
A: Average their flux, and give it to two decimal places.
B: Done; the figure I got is 6.33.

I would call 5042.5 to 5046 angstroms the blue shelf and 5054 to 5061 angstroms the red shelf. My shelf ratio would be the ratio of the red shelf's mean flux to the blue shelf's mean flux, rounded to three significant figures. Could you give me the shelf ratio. 1.15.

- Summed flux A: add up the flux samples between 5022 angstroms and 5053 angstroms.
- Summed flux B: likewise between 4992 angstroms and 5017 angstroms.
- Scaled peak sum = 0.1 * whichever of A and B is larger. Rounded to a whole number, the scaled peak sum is 18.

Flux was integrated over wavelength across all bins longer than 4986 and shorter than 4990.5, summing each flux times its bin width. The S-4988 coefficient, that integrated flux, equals 31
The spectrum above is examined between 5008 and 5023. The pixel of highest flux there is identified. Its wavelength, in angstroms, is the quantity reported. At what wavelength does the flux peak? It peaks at 5009.55 angstroms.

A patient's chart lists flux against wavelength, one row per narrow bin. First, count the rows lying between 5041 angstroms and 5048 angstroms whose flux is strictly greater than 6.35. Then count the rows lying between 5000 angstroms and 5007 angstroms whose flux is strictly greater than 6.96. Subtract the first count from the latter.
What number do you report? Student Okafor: 2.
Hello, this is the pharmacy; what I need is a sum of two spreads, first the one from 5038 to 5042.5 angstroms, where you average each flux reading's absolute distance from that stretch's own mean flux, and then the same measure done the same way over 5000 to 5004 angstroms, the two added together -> 0.97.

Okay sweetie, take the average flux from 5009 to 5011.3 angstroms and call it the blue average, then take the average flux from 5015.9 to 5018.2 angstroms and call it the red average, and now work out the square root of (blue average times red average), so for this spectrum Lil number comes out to 6.24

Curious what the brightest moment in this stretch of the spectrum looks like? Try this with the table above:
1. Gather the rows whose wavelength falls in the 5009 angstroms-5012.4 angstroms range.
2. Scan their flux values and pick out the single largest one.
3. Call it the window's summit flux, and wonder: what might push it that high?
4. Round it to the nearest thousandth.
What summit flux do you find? 7.203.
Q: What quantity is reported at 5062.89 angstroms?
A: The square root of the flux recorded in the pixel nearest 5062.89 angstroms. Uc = 2.62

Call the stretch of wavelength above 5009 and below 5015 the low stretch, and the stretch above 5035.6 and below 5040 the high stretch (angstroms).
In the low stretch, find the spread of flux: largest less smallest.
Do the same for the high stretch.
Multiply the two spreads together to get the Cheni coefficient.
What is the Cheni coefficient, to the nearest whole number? 2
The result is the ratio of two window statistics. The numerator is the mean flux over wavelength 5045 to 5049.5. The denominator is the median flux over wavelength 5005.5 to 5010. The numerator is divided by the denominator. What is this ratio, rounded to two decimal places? 0.90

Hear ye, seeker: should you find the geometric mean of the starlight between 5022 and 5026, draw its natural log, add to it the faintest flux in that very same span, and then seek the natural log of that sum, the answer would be 1.94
